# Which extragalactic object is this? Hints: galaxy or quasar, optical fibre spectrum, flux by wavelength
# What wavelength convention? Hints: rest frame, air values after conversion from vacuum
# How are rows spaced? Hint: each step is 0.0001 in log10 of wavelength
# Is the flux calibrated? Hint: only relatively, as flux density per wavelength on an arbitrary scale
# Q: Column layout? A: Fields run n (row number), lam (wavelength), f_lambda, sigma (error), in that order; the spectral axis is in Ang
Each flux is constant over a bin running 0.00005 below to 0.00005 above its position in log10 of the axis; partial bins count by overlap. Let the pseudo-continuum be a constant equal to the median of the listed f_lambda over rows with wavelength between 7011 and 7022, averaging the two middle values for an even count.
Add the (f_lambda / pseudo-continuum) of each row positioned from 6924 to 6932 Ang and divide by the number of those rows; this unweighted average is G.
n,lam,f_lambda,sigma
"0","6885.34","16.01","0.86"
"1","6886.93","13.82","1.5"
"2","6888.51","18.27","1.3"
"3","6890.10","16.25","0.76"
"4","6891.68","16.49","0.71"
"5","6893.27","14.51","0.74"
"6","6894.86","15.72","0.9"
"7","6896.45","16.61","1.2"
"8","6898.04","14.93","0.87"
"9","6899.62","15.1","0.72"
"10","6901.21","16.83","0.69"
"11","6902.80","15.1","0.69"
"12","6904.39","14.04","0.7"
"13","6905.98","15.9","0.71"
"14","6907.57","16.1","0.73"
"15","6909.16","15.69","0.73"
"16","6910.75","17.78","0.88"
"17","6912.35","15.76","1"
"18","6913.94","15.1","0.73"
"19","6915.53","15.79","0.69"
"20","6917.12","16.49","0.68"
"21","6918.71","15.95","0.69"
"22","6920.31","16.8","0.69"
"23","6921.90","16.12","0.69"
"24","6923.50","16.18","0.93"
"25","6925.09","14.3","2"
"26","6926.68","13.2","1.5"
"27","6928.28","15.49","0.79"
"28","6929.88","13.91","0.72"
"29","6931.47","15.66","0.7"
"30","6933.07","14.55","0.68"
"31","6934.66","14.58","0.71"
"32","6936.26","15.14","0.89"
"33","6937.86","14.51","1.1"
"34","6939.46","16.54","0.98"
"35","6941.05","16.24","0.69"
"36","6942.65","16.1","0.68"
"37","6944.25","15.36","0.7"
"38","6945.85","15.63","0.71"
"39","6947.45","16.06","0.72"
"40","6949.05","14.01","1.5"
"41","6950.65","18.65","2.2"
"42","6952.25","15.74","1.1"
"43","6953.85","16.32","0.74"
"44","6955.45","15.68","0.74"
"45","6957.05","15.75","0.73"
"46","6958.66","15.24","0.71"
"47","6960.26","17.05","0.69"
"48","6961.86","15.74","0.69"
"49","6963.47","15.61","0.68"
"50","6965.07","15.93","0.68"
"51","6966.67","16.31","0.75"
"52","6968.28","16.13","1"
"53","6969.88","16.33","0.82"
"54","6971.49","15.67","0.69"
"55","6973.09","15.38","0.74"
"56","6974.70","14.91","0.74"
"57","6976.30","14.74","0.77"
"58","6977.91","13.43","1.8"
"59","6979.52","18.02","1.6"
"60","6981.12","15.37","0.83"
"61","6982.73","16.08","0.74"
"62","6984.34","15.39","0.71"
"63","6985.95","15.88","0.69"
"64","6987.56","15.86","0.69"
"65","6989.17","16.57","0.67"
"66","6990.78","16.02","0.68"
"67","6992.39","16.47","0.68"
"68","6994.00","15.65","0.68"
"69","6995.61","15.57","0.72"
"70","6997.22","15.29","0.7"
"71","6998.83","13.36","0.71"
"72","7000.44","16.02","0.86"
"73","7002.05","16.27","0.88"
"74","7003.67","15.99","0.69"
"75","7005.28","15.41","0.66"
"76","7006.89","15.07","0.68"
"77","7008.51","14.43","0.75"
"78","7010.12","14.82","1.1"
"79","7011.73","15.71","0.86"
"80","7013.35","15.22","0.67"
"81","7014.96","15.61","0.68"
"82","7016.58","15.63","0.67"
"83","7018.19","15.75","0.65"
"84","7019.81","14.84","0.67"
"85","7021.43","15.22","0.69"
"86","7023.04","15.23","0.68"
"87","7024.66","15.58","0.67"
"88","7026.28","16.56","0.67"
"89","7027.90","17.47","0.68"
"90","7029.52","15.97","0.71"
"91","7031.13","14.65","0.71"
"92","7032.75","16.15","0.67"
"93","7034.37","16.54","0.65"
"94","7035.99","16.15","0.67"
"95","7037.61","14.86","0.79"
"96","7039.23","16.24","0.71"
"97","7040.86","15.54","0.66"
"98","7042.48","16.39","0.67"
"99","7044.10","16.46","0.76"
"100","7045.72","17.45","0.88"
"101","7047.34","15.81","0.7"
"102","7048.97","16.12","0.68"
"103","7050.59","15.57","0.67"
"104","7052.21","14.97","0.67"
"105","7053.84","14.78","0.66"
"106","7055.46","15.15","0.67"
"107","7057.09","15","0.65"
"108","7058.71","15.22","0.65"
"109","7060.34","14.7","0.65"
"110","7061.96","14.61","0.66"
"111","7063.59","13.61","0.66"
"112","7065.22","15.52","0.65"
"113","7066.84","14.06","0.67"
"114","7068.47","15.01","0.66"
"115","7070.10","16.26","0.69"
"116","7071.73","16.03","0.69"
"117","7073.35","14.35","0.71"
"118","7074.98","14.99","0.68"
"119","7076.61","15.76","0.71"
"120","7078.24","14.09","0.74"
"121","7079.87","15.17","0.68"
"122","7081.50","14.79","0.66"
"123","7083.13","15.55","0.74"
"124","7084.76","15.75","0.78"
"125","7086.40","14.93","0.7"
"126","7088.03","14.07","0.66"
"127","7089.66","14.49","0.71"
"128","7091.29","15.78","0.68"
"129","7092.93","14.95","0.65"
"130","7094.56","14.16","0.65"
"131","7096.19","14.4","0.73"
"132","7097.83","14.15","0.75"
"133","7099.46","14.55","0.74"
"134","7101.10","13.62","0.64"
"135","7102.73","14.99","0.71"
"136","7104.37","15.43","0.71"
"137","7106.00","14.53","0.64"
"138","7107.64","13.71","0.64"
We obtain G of 0.93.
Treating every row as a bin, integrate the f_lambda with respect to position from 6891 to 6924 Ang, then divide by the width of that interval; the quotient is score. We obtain 15.85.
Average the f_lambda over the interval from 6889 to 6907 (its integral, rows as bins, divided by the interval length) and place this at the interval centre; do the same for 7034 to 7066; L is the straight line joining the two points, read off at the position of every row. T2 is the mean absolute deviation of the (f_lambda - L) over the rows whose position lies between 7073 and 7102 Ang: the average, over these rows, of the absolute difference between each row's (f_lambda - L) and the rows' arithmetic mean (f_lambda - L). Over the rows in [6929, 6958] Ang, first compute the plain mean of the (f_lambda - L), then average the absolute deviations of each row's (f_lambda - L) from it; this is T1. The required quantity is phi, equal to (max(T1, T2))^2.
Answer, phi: 0.61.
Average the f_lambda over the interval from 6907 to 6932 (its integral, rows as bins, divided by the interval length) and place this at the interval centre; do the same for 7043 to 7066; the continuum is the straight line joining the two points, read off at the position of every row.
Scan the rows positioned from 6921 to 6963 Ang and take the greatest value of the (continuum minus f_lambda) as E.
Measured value 2.4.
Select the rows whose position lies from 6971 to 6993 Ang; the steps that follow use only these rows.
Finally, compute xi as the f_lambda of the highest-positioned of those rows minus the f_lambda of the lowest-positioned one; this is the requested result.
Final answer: 0.8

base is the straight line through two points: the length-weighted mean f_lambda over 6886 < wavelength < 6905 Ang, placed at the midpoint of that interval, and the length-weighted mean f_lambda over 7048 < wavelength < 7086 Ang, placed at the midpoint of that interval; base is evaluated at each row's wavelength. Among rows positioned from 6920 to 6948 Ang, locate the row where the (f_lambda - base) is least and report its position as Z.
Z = 6926.68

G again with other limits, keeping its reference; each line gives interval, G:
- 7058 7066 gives 0.94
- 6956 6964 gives 1.02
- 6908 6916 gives 1.03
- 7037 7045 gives 1.02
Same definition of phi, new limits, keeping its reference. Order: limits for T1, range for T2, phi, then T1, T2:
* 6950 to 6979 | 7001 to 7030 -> 0.45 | 0.67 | 0.51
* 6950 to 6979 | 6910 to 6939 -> 0.78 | 0.67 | 0.88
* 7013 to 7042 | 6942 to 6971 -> 0.32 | 0.55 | 0.57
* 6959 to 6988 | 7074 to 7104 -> 0.40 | 0.63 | 0.53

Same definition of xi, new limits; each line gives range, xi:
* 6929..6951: 4.7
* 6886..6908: 2.3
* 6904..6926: 0.3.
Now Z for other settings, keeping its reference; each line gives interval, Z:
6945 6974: 6949.05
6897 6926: 6904.39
